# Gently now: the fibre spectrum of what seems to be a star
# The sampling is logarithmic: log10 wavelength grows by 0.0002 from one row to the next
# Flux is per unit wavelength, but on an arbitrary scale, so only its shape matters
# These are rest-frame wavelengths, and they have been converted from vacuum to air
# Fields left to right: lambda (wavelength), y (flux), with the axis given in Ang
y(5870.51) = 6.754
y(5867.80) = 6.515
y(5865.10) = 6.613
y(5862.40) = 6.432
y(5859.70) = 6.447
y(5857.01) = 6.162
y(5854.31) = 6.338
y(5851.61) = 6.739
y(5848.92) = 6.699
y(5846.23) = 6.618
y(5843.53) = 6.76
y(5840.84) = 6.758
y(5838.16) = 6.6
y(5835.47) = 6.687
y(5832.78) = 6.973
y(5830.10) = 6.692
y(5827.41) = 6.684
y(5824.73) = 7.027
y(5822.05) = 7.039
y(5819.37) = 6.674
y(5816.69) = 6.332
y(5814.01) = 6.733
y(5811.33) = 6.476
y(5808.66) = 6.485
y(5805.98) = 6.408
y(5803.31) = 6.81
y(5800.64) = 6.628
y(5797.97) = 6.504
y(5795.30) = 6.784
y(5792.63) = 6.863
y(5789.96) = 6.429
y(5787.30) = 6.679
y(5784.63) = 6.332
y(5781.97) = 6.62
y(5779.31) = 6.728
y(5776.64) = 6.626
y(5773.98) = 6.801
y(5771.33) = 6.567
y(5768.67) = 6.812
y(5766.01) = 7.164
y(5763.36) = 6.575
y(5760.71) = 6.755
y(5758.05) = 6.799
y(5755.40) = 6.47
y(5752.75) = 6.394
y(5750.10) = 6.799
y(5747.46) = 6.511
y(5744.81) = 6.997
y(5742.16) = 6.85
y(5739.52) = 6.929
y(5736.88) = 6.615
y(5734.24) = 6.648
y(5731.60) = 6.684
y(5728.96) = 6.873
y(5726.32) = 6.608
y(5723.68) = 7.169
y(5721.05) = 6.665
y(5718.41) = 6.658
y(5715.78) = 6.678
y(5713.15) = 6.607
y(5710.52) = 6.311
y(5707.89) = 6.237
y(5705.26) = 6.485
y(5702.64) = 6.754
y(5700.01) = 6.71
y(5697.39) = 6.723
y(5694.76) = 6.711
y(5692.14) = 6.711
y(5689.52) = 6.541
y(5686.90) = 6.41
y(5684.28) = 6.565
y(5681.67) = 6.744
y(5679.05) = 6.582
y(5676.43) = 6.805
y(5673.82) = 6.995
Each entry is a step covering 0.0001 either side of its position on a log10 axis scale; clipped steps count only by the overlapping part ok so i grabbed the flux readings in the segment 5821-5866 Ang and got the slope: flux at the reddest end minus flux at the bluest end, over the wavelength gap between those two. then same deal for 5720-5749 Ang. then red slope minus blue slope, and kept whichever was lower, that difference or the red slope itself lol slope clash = -0.010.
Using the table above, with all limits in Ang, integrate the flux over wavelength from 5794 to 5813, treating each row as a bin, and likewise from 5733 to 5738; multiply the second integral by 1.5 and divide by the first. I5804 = 0.4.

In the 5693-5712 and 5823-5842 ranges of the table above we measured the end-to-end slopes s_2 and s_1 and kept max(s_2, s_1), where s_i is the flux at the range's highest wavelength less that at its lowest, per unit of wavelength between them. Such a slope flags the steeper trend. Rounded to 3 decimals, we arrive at -0.017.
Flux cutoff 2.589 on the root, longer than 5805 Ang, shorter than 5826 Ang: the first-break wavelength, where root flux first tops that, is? 5814.01 Ang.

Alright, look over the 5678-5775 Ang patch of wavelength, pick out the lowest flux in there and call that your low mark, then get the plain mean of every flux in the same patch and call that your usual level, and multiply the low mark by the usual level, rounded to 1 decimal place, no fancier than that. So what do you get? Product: 41.7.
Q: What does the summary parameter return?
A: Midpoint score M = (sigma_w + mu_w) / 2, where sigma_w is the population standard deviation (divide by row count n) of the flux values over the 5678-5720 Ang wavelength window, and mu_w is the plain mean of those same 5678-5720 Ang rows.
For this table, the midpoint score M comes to 3.37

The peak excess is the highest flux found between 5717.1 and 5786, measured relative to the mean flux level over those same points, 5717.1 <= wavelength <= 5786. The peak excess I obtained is 0.45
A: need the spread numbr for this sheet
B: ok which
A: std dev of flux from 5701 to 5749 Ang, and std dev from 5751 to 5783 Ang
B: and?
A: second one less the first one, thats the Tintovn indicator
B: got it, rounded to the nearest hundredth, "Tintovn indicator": -0.03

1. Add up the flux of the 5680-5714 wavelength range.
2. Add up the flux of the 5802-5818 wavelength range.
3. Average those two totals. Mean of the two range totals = 62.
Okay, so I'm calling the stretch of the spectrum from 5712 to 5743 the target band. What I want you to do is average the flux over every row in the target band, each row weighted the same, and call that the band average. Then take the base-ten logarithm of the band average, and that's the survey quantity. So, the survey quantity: 0.829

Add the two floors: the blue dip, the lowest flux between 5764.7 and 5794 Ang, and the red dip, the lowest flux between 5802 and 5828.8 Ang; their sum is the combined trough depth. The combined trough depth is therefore 12.7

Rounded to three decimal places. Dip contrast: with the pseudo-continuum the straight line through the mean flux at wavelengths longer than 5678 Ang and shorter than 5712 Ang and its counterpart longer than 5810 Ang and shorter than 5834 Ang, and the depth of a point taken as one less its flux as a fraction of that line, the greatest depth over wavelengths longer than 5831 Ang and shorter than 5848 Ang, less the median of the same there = 0.018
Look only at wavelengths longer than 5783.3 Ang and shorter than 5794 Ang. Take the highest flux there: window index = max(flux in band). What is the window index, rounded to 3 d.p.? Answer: 6.863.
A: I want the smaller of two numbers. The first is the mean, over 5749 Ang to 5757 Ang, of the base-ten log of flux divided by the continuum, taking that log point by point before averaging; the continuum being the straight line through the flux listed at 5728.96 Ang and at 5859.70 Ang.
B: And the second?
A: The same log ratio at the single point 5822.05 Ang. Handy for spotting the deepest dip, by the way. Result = -0.016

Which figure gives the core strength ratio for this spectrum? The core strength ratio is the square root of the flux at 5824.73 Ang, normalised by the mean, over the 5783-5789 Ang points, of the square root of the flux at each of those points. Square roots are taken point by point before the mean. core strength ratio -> 1.04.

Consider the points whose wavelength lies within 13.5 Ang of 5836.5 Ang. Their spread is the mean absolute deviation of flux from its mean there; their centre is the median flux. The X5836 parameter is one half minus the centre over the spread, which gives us -64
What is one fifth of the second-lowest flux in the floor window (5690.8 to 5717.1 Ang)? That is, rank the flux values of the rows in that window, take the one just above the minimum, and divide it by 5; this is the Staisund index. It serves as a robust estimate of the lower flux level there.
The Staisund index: 1.26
